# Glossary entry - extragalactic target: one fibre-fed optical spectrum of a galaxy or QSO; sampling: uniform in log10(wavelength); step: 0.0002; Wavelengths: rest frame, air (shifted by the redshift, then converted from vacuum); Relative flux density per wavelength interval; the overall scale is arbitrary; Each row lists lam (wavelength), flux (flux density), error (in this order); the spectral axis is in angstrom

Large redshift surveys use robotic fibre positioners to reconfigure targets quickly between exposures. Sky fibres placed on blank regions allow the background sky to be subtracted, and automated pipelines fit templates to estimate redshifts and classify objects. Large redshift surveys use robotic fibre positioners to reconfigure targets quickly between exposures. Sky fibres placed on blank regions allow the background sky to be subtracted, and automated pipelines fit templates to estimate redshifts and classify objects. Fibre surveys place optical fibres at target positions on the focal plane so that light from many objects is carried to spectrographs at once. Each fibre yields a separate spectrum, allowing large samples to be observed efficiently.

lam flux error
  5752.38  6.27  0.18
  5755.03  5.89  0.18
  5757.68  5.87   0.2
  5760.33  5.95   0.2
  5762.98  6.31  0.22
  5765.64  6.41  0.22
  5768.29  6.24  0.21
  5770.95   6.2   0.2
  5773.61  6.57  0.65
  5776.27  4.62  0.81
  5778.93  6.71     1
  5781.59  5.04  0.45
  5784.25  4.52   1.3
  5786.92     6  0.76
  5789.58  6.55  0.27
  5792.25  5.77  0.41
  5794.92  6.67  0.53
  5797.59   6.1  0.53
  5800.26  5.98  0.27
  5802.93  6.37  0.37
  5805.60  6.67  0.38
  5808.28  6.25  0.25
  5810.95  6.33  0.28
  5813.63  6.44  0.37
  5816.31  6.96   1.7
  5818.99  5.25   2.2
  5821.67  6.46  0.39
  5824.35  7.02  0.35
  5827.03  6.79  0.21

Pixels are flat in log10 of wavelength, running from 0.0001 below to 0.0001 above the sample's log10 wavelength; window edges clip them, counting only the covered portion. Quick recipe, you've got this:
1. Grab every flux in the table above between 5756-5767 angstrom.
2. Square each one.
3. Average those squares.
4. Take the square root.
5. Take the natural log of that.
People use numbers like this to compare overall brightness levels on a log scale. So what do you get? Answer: 1.81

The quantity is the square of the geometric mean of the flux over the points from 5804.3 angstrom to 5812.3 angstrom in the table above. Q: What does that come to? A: 41.1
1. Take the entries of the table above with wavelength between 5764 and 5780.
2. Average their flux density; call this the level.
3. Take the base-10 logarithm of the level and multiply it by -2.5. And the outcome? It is -1.97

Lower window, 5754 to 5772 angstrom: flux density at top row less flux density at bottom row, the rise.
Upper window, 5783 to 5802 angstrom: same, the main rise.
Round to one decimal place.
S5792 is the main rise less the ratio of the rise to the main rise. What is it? 1.2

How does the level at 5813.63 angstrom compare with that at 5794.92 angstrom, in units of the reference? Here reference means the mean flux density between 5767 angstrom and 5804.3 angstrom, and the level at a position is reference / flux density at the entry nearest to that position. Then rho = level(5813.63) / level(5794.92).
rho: 1.04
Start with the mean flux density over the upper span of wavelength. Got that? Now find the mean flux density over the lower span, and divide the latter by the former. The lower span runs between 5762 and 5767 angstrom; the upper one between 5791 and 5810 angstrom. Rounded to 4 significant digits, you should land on 1.016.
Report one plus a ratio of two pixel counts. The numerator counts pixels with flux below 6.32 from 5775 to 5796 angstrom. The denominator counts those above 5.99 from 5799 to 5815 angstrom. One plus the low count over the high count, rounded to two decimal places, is 2.00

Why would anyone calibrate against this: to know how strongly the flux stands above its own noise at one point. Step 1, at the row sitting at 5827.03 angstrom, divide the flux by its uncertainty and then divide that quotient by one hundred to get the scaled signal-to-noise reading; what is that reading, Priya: 0.32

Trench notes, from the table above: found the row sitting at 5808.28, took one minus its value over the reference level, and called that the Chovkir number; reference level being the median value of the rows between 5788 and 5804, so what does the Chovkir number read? 0.00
